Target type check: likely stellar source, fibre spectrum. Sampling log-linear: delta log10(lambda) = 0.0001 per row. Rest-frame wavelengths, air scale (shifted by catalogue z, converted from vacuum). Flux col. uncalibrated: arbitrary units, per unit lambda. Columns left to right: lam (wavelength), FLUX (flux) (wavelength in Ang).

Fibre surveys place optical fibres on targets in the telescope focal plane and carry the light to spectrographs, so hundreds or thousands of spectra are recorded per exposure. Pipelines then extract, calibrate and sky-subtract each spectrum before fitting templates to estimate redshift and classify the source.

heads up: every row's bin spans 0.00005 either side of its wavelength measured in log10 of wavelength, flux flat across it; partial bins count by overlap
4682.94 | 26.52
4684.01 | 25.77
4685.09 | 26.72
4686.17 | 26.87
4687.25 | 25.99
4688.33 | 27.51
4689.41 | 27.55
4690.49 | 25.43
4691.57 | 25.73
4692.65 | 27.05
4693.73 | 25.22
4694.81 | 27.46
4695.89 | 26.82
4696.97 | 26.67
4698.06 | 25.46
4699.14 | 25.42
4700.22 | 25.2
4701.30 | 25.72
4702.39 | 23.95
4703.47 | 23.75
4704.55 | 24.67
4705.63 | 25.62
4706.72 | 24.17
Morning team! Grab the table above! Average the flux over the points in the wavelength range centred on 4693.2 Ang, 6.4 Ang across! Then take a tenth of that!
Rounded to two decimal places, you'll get 2.63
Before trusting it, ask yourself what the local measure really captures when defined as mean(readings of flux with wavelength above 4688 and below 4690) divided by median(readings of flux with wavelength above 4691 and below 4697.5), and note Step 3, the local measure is 1.03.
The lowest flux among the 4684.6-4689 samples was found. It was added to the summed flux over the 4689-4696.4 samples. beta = 211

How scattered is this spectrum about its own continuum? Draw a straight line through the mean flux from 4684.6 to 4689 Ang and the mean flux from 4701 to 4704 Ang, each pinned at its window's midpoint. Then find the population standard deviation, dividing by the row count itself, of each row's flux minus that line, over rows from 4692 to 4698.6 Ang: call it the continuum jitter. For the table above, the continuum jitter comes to 0.80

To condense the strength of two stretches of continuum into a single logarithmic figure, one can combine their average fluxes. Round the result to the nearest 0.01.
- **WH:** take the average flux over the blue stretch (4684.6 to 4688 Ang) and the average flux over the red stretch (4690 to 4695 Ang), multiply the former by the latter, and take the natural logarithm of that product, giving 6.54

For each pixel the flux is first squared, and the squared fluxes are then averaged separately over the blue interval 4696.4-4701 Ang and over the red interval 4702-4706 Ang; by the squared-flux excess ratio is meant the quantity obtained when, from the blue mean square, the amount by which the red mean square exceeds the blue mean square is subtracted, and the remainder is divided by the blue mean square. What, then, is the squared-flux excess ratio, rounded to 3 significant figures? 1.09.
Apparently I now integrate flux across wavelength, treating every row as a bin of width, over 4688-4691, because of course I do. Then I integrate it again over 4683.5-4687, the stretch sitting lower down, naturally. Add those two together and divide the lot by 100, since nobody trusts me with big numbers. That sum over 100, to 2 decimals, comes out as 1.73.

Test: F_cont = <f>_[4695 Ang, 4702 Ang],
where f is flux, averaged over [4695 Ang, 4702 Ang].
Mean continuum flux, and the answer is 25.9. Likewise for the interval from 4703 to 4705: 24.2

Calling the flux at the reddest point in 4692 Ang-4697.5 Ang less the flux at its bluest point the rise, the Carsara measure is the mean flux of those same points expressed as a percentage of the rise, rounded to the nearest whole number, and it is -7012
